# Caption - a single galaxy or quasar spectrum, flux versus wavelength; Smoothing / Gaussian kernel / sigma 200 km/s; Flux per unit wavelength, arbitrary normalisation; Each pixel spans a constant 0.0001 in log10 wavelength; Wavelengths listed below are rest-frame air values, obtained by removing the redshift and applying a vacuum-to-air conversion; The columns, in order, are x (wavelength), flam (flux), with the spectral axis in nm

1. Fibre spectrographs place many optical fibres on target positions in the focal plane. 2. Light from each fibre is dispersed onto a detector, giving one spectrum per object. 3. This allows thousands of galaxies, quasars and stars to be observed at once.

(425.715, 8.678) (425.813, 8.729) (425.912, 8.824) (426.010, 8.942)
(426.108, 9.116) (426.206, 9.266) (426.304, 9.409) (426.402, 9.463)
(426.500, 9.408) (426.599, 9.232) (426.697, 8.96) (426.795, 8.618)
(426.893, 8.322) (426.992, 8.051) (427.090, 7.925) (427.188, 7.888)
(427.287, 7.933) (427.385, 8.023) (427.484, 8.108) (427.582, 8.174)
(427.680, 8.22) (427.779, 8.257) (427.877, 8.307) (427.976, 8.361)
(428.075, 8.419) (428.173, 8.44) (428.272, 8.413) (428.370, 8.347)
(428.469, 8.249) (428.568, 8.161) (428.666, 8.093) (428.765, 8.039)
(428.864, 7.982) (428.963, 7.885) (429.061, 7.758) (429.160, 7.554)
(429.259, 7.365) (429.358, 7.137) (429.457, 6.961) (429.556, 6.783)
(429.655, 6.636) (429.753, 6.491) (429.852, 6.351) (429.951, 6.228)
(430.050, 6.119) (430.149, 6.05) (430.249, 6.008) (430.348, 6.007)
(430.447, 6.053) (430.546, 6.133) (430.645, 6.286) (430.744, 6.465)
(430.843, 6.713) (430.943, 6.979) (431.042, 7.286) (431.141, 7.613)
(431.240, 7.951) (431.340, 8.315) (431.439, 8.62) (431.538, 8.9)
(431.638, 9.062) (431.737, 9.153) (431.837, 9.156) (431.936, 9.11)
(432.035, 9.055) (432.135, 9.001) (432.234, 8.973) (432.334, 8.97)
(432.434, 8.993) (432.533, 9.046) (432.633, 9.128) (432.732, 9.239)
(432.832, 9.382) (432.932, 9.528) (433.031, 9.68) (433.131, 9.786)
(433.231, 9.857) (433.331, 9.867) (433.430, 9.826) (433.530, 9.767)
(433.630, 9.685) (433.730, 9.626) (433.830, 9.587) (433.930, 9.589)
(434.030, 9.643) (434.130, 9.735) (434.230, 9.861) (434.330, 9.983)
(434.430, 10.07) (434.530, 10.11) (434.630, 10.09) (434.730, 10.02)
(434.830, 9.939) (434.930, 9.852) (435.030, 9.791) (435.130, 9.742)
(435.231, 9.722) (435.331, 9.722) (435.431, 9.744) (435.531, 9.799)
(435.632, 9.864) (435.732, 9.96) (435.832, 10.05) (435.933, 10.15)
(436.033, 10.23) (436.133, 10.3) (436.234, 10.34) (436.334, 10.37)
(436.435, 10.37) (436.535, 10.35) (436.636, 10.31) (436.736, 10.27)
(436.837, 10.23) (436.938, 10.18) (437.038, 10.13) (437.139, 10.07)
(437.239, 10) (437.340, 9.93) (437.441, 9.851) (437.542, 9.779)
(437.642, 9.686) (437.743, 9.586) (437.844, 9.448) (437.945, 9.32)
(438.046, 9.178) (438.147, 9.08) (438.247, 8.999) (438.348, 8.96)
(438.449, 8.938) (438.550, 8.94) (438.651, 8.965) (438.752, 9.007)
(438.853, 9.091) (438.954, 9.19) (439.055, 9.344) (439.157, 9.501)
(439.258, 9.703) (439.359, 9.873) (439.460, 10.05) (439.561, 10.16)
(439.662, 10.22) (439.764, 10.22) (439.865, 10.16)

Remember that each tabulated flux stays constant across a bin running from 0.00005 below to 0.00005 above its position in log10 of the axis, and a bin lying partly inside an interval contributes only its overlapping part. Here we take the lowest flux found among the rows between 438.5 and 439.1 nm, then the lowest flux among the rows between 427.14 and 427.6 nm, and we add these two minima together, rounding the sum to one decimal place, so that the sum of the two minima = 16.8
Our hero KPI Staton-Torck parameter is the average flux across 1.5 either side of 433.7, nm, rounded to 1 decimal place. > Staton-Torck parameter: 9.6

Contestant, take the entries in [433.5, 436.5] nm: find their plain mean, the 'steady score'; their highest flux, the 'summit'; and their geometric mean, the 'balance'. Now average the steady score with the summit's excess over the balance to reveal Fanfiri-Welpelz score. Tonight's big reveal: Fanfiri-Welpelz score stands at 5.2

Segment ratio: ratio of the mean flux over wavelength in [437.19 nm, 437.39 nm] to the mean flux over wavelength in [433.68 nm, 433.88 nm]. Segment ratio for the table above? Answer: 1.04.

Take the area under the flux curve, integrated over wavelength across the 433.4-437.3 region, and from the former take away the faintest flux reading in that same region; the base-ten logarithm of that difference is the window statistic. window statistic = 1.5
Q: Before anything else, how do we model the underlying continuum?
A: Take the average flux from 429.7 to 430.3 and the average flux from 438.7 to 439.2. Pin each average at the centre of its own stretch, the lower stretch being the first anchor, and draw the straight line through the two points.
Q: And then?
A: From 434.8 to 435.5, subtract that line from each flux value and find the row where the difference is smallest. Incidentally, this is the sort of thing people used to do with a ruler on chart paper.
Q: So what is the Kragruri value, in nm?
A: 435.431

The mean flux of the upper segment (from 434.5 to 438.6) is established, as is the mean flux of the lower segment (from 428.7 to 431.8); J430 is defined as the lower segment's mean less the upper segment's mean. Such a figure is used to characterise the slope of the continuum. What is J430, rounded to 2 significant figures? -2.6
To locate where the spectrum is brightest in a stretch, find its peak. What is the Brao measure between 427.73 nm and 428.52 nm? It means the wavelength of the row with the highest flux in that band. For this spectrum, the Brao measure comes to 428.173 nm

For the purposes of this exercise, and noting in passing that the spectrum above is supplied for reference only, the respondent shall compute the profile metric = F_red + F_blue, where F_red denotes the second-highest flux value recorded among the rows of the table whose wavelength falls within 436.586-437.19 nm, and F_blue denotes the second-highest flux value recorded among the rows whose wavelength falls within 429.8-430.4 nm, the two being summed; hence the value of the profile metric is 16.5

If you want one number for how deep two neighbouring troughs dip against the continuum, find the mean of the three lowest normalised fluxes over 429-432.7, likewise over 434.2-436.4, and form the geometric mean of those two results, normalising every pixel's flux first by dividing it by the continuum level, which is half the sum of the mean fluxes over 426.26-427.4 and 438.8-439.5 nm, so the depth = 0.844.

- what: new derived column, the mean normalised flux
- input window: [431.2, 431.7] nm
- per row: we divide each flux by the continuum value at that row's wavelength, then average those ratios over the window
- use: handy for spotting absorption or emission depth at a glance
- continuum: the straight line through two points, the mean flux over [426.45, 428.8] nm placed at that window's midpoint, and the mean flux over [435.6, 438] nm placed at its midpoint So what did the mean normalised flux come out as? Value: 0.95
